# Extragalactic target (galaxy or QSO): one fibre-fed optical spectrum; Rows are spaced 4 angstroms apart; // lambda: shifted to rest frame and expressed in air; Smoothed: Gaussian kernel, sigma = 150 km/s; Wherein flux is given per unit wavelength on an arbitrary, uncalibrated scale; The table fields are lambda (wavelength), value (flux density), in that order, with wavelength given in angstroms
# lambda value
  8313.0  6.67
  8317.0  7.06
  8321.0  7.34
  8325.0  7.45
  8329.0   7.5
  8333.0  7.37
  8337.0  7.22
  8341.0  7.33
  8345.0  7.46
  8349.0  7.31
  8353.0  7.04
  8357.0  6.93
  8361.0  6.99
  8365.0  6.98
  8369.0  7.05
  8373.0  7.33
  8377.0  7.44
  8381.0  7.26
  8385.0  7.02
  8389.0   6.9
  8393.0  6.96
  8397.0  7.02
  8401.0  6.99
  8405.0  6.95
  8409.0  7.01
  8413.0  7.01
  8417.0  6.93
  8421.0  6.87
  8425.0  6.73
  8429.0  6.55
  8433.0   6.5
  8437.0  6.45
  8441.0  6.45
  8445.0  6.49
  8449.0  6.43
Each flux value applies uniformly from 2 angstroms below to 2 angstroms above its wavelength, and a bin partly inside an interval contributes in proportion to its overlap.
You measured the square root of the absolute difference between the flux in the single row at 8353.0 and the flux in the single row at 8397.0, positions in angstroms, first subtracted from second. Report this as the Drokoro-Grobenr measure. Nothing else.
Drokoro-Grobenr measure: 0.14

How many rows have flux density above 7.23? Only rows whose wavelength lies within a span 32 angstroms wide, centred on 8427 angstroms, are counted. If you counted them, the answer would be 0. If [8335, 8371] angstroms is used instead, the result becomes 3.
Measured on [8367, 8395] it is 3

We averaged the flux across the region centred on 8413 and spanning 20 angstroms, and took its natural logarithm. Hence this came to 1.939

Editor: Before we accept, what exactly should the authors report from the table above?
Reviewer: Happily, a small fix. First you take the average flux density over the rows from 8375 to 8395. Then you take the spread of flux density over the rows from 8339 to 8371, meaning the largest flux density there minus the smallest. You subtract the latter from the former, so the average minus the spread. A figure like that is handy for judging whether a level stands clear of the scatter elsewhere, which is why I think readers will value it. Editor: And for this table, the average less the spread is 6.59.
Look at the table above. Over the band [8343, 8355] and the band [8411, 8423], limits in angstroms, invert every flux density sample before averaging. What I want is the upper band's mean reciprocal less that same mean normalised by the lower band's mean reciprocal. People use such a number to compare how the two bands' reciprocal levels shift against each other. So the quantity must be -0.90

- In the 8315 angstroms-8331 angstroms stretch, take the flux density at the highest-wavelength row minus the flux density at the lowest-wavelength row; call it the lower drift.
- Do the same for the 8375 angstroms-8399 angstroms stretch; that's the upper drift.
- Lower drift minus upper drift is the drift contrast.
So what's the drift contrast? 0.86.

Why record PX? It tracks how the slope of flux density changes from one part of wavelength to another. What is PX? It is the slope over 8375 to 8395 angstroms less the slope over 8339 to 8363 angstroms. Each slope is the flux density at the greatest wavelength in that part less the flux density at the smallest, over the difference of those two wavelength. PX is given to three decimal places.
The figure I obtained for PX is -0.013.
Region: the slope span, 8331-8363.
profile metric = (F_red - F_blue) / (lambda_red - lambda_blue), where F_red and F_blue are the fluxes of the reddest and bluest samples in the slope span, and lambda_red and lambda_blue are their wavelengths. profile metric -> -0.014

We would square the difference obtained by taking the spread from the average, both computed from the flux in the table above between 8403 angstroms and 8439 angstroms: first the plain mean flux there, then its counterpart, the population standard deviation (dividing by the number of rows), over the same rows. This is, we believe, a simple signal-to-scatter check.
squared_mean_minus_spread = 43.1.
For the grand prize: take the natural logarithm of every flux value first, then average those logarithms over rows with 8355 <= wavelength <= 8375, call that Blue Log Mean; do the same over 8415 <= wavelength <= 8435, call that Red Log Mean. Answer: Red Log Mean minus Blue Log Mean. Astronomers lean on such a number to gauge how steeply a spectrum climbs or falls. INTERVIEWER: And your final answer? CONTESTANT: -0.05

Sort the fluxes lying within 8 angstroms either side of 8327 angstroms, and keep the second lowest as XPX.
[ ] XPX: 7.37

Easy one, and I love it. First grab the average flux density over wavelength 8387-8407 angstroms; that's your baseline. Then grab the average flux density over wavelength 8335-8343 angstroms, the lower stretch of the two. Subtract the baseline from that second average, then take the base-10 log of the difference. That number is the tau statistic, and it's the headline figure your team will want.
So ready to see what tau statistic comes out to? -0.5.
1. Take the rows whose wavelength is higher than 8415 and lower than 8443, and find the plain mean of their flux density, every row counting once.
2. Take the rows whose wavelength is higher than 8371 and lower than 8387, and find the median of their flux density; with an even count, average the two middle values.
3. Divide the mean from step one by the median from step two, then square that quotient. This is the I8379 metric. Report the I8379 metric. 0.83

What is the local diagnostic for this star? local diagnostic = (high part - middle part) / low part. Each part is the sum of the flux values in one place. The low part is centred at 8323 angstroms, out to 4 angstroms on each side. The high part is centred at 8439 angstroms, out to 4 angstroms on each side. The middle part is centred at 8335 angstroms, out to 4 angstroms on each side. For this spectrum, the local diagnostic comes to -0.11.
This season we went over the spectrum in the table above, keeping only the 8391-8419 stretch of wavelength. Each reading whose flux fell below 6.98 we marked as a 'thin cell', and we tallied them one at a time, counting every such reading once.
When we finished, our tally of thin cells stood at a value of 3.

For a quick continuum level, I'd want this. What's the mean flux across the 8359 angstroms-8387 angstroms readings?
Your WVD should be 7.15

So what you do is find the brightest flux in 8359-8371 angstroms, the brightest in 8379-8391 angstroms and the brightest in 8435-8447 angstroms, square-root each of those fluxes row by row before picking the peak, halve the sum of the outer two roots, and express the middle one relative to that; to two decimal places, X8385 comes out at 1.04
